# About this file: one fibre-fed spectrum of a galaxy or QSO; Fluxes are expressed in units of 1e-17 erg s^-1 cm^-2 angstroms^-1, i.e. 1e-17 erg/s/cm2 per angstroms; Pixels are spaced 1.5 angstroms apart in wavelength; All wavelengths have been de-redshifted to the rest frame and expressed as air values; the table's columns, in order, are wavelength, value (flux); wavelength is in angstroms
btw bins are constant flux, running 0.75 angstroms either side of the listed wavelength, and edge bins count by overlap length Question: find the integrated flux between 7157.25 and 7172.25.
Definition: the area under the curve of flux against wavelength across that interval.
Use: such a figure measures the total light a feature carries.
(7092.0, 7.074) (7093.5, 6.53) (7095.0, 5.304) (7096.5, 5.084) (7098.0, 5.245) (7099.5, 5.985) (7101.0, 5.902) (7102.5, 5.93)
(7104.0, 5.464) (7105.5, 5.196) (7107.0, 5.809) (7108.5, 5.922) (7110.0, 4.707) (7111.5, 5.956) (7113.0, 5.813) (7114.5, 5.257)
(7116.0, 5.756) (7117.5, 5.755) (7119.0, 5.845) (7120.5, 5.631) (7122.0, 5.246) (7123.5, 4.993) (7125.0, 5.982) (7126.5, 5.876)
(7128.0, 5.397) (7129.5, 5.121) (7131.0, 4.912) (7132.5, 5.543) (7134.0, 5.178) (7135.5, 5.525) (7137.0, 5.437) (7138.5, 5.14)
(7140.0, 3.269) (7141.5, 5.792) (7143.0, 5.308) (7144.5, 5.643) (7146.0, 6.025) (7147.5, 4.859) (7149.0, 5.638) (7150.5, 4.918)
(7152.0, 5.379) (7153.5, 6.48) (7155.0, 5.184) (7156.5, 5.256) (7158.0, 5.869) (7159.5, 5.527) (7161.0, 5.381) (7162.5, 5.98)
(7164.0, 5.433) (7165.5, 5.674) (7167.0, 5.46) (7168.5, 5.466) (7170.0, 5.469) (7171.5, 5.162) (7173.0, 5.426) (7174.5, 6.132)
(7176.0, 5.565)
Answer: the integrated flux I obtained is 83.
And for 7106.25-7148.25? 228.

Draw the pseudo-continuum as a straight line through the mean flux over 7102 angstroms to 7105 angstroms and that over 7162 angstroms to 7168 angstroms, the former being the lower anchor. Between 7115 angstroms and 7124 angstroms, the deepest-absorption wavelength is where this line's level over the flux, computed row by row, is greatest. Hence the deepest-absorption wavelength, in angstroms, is 7123.5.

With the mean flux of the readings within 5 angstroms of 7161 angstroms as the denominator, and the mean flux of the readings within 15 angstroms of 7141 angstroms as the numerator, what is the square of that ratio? 0.91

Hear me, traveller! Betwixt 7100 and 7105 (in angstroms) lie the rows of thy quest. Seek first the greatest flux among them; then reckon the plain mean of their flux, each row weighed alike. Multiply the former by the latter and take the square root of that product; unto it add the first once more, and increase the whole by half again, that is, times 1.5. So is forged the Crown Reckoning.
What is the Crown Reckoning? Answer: 17.7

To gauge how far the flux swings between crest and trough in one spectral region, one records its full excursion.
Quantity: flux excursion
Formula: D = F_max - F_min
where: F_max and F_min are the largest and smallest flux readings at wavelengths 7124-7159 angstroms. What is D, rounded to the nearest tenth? 3.2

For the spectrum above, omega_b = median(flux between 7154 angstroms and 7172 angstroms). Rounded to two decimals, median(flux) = 5.46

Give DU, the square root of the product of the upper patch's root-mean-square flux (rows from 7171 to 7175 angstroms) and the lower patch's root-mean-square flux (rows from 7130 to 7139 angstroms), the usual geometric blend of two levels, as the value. 5.44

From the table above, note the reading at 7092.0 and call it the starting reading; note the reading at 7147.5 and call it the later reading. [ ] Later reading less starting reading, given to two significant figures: -2.2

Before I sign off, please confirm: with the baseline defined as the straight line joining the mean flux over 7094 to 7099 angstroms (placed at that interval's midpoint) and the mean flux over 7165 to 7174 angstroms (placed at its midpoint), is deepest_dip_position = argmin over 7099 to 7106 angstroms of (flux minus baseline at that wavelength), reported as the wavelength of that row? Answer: 7105.5 angstroms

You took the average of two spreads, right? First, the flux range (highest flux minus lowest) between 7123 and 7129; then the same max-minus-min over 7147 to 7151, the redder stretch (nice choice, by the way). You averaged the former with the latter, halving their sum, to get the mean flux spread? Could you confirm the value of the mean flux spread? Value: 0.88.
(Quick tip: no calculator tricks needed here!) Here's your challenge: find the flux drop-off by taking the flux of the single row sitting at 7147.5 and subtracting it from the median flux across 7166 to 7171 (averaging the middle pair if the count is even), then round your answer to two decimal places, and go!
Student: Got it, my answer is 0.61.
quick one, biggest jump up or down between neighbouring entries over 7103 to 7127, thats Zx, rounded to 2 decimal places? 1.25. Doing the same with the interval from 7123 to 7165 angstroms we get 2.52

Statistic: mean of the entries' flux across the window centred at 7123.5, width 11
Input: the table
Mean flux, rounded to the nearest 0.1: 5.6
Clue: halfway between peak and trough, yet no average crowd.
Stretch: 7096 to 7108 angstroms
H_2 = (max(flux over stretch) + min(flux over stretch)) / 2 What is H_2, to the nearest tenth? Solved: 5.5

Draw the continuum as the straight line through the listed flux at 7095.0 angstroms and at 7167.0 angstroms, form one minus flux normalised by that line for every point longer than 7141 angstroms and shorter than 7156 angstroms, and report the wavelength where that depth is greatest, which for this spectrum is 7147.5 angstroms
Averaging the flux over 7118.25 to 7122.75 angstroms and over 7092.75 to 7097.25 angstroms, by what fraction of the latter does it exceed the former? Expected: 0.012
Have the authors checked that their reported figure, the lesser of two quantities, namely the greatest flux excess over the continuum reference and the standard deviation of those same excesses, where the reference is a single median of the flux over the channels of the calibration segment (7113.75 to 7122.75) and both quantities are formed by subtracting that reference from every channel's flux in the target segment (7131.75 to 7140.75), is -0.15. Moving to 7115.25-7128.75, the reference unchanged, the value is 0.29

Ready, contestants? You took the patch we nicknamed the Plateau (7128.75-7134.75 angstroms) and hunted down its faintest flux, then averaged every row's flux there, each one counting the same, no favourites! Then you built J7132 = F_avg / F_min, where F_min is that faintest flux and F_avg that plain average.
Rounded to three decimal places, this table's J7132 1.056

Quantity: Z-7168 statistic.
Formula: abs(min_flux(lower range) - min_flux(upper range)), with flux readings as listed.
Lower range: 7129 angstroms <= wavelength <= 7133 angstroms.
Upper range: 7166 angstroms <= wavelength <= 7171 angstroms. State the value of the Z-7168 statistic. 0.55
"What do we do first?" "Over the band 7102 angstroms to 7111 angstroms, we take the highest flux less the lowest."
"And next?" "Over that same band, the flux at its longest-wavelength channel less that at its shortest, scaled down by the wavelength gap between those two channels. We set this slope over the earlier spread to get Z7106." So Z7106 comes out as -0.133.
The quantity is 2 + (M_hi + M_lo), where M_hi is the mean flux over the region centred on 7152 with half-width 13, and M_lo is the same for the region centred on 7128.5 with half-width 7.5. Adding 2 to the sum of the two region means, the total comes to 12.8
